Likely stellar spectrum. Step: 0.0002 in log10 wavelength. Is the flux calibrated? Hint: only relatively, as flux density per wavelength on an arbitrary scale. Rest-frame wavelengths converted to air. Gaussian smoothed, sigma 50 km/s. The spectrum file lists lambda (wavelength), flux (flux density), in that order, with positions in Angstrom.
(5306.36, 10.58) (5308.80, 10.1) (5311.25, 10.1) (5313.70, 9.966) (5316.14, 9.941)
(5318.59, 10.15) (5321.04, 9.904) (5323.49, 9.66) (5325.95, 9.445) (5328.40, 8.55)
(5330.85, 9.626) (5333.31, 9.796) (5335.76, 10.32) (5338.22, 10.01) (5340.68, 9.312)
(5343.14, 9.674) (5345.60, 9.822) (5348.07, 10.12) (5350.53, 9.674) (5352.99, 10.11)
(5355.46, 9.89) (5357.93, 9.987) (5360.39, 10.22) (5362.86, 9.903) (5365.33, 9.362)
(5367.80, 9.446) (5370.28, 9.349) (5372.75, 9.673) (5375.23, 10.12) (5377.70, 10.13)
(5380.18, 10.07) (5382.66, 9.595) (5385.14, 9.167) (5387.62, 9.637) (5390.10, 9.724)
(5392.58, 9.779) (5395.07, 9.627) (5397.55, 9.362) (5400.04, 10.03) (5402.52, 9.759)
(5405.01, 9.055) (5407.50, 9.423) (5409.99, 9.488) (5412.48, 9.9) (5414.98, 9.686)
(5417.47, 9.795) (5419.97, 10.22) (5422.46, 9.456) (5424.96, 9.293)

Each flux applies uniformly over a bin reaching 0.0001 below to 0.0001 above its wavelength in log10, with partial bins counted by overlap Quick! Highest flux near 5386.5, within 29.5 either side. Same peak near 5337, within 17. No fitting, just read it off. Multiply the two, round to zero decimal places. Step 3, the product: 105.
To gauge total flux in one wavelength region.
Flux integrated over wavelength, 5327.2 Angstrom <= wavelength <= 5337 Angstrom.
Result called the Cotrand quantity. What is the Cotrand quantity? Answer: 94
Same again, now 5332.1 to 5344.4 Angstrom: 121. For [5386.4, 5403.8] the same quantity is 169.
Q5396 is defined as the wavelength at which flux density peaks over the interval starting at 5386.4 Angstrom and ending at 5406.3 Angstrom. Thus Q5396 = 5400.04 Angstrom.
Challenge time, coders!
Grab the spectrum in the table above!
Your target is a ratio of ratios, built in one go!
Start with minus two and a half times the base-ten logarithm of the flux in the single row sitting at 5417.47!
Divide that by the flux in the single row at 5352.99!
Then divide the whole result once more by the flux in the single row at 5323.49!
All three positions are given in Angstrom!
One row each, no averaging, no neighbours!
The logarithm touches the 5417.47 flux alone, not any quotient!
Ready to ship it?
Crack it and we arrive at -0.0254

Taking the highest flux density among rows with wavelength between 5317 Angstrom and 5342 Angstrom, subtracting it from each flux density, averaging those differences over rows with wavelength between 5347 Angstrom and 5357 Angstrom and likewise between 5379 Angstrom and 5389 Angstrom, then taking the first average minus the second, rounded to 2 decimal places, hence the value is 0.33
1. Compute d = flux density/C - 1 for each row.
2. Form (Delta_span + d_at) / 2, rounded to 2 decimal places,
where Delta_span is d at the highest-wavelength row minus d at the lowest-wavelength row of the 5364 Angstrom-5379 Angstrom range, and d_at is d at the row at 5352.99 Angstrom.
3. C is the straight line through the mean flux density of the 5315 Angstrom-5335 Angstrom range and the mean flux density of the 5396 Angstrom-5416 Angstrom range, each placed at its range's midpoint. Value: 0.07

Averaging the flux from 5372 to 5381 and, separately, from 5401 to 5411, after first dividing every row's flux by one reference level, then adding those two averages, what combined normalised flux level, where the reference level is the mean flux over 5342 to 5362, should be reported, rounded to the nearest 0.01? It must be 1.96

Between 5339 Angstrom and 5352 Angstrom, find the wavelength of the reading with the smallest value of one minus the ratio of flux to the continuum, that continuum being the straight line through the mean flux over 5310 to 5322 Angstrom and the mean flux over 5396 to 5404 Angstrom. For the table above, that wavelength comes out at 5348.07 Angstrom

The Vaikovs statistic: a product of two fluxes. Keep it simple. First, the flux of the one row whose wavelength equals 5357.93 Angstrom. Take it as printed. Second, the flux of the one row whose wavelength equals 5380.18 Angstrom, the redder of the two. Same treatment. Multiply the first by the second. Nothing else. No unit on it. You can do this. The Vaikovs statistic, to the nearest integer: 101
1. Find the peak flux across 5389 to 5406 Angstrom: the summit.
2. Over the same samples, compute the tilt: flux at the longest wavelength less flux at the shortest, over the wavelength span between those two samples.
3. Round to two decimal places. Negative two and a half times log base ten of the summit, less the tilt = -2.46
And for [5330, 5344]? -2.54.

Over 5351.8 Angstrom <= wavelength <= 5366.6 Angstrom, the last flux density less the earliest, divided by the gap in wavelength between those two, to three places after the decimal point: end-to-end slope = -0.061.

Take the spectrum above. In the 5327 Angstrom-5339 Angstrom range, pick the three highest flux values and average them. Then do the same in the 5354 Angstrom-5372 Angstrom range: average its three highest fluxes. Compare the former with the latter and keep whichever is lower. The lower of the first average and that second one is 10.0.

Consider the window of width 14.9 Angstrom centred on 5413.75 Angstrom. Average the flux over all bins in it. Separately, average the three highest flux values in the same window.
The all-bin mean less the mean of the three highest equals -0.22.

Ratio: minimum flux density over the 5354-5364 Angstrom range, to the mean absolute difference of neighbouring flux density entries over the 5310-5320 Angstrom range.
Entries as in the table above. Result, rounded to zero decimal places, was 81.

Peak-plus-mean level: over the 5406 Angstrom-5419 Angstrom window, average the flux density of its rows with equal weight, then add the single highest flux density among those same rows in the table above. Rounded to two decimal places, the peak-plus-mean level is 19.56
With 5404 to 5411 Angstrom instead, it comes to 18.81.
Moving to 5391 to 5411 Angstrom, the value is 19.60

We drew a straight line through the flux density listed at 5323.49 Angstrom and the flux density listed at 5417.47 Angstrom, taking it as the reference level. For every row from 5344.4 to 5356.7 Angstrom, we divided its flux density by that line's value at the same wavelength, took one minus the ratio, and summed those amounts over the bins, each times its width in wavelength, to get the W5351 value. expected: -0.28 Angstrom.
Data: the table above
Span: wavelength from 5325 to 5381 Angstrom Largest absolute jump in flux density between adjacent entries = 1.08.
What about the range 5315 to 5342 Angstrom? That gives 1.08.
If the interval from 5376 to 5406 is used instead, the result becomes 0.70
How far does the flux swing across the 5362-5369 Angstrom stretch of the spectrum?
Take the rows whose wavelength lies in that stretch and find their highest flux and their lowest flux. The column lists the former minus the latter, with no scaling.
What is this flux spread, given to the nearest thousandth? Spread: 0.541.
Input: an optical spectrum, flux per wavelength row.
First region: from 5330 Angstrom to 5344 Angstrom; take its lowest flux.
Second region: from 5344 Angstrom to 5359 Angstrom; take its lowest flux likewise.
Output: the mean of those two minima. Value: 9.5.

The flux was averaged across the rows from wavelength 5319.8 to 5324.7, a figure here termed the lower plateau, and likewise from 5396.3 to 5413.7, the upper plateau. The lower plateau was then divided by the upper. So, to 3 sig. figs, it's 1.02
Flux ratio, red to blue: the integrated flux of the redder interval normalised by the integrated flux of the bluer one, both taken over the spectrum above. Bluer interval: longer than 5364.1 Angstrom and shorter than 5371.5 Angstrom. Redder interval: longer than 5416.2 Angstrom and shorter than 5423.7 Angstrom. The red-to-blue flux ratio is 1.06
